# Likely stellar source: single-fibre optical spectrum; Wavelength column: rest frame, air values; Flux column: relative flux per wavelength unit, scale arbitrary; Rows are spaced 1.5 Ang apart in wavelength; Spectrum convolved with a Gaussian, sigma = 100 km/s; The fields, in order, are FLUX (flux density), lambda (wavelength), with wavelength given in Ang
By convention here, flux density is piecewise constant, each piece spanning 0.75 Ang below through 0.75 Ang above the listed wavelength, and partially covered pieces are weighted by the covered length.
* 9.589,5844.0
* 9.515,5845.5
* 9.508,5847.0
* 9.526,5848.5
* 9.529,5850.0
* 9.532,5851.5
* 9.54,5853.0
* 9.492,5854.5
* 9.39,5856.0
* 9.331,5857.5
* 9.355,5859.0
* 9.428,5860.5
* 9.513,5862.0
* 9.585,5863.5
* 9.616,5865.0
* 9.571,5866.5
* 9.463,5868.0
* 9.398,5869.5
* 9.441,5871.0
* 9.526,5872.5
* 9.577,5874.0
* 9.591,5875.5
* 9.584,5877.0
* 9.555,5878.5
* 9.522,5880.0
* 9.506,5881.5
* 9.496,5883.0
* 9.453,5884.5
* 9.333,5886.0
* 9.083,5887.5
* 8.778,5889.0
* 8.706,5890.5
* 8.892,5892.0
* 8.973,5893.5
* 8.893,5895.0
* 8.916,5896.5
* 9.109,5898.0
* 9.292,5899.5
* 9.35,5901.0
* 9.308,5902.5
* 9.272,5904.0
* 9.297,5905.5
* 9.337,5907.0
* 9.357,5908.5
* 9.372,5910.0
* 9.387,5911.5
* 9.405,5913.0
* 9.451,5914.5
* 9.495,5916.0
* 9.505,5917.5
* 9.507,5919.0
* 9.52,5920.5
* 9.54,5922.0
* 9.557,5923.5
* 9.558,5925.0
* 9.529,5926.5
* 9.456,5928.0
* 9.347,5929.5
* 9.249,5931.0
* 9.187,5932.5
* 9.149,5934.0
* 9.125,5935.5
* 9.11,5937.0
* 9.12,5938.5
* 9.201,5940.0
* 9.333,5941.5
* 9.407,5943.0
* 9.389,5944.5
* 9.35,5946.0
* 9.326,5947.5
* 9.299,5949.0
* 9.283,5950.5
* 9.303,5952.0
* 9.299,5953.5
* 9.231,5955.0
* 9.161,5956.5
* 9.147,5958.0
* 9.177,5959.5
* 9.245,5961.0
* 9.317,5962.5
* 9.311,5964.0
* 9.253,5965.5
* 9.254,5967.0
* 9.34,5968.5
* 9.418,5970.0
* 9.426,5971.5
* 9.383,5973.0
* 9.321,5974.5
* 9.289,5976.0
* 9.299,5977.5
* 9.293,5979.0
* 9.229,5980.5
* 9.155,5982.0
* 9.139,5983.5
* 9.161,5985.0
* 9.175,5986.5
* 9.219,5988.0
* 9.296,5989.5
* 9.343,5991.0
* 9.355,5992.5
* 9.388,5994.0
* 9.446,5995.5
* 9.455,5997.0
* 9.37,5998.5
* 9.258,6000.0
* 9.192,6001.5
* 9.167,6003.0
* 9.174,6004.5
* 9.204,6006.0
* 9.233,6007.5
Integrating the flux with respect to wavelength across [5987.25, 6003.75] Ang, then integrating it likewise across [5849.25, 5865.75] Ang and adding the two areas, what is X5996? 310.2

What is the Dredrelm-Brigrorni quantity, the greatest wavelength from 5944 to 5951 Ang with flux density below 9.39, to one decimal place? 5950.5 Ang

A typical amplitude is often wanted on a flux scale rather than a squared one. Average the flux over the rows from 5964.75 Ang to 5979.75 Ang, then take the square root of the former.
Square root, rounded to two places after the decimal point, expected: 3.05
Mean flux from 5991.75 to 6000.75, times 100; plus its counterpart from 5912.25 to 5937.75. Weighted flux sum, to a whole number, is 947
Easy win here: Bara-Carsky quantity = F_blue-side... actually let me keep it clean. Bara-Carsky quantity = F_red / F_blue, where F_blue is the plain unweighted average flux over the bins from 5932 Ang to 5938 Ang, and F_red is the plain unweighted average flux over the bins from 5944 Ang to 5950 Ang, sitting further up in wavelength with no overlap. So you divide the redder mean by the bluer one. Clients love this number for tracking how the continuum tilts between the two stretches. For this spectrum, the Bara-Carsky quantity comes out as 1.022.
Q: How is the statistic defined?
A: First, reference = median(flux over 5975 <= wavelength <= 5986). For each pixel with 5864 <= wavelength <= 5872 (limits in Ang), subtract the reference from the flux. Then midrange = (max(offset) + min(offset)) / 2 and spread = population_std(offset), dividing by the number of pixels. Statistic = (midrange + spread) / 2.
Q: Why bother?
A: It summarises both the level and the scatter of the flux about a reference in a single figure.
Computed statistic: 0.18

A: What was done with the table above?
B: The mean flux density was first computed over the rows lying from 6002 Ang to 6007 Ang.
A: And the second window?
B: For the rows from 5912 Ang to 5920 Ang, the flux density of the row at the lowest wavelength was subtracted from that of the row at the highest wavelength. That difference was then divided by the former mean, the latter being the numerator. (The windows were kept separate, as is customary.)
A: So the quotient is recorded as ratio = 0.01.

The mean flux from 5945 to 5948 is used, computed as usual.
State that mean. 9.34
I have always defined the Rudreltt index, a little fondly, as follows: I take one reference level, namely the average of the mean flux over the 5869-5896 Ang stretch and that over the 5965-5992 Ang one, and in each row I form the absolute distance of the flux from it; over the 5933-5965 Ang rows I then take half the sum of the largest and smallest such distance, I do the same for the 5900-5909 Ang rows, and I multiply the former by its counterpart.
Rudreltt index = 0.004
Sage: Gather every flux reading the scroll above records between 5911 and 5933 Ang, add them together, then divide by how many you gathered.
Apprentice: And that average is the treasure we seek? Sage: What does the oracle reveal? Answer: 9.45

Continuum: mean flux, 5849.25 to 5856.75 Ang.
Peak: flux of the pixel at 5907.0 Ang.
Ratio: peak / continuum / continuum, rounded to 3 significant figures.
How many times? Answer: 0.104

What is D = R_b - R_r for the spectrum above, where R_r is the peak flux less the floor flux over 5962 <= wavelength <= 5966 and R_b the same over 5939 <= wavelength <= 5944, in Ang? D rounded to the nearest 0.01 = 0.14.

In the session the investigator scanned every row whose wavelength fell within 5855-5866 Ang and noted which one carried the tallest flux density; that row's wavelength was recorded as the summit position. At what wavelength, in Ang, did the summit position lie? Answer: 5865.0 Ang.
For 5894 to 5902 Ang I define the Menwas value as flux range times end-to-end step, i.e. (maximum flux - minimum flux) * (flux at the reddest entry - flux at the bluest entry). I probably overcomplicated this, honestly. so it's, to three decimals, 0.209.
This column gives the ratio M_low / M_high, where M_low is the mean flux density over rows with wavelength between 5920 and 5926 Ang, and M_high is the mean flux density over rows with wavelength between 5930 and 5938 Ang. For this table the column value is 1.041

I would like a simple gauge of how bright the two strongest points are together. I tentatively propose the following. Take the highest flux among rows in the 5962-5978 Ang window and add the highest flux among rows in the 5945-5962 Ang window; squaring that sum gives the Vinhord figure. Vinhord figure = 353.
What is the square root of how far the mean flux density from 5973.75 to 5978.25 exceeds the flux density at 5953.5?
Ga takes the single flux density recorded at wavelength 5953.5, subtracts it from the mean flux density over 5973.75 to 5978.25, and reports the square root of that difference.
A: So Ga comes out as 0.063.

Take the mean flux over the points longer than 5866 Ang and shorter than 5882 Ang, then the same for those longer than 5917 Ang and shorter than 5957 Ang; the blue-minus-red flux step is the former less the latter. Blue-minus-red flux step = 0.19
